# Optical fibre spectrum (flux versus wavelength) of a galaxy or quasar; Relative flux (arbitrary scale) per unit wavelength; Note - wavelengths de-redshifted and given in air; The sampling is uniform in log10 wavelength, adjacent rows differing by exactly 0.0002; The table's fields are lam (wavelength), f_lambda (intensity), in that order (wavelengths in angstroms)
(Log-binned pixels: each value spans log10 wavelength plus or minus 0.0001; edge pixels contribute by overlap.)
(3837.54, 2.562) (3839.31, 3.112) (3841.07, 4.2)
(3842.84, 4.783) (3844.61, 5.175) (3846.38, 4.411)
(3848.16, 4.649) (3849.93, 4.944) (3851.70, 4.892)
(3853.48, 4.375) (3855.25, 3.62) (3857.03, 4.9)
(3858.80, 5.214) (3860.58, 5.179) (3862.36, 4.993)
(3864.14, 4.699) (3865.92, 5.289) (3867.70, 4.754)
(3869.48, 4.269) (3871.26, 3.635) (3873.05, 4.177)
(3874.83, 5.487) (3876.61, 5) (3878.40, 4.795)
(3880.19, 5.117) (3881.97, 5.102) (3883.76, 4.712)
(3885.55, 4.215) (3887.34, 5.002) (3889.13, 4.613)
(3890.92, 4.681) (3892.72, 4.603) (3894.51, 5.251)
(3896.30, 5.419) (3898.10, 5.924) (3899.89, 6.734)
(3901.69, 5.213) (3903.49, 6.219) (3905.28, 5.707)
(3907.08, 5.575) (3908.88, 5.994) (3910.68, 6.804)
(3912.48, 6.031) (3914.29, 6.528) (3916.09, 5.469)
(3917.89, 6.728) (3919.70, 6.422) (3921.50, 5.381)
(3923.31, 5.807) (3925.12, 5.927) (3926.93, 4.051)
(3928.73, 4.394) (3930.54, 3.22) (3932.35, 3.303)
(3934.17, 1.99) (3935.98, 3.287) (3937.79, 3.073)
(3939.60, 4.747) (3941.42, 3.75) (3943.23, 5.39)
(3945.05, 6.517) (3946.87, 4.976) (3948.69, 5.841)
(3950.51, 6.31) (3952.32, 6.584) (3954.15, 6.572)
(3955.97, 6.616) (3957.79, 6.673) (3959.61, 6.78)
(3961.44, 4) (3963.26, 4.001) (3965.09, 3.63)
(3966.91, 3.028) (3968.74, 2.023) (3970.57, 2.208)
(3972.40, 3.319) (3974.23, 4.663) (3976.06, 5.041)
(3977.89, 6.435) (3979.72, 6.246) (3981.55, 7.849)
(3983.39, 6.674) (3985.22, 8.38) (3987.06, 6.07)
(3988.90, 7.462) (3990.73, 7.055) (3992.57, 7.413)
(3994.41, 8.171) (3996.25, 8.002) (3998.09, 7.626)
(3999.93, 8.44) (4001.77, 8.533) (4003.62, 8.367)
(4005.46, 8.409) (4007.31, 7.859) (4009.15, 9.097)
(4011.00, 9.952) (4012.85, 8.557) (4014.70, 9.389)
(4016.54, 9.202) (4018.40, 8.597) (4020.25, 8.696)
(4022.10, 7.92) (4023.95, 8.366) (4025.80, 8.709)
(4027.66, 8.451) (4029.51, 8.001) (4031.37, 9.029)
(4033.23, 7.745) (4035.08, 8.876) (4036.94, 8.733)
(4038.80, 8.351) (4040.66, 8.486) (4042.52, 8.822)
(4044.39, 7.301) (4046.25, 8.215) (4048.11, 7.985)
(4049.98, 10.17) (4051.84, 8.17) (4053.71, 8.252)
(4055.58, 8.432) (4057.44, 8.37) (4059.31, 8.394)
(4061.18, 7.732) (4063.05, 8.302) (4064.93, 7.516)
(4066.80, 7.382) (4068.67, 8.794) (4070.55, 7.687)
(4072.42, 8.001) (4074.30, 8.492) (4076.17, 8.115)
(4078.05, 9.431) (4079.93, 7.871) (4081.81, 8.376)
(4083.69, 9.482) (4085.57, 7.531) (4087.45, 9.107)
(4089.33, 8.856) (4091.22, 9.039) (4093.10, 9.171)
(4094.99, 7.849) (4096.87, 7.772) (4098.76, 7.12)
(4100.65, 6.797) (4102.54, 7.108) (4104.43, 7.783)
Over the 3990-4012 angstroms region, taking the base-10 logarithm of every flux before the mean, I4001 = 0.91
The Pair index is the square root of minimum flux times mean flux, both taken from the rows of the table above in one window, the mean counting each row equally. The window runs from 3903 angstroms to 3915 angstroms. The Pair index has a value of 5.8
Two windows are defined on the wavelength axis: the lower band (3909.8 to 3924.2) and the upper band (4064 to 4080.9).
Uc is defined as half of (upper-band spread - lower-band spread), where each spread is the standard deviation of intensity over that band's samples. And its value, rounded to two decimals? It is 0.05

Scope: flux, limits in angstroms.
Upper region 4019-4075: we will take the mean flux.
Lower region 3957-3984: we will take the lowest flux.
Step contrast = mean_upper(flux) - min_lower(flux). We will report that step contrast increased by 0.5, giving 7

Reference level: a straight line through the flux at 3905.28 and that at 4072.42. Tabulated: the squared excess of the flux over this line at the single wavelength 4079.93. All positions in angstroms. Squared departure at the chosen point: 0.1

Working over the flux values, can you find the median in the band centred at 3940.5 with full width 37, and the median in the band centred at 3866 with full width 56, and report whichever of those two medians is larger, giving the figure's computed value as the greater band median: 5.2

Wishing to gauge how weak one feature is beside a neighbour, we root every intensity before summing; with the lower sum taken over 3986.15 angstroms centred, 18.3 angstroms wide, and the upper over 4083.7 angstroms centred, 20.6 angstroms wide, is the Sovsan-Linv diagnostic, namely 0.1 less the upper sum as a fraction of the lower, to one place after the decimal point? -1.1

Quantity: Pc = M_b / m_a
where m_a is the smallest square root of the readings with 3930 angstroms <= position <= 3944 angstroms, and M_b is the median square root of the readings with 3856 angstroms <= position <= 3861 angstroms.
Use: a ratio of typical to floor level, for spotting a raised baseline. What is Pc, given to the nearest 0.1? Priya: 1.6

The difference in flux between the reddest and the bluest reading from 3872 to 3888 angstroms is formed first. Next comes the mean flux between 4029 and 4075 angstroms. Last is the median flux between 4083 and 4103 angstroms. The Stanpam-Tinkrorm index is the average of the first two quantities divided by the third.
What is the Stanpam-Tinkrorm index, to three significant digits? 0.581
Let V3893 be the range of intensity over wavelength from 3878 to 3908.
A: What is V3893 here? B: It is 3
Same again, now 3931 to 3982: 6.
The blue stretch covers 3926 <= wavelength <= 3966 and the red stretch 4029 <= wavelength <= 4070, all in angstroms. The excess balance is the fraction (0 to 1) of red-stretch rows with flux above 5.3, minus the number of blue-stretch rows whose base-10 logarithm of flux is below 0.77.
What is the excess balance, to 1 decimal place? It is -14.0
